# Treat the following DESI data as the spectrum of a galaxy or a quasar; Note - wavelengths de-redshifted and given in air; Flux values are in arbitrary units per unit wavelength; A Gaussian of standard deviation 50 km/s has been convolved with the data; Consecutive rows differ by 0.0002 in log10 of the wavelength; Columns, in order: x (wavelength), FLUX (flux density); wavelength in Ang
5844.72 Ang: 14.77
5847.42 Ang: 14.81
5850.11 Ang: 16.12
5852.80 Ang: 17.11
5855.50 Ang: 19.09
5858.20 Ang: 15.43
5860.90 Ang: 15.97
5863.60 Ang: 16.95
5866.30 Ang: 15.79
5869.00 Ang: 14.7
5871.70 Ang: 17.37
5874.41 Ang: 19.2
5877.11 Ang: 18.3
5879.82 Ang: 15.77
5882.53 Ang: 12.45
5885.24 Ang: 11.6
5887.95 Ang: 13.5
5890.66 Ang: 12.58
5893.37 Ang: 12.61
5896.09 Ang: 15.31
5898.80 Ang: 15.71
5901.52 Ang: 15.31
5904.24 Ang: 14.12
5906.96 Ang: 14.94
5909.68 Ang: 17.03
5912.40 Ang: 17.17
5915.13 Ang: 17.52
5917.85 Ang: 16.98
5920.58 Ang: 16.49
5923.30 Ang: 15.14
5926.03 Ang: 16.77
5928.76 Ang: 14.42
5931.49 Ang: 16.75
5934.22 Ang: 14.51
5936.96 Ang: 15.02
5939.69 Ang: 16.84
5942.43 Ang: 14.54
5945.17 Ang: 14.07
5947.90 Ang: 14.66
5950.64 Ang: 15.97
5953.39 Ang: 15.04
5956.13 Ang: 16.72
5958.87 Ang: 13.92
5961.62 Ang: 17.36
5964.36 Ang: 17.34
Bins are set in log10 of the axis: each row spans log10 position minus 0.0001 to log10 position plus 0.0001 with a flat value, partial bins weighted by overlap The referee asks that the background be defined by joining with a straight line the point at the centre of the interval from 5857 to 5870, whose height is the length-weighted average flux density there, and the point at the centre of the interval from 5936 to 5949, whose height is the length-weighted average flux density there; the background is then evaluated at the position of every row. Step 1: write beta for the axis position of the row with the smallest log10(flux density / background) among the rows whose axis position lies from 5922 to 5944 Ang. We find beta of 5928.76 Ang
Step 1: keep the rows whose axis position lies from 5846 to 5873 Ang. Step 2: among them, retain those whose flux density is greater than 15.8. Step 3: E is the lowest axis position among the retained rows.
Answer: 5850.11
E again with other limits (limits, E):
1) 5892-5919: 5909.68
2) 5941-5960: 5950.64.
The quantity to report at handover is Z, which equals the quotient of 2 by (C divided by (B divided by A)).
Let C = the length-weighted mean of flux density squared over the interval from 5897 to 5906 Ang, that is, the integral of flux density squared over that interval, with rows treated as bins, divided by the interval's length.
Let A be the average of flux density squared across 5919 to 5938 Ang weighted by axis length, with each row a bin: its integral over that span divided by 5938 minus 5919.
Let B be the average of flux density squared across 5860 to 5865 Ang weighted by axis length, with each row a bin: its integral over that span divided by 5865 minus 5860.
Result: 0.0098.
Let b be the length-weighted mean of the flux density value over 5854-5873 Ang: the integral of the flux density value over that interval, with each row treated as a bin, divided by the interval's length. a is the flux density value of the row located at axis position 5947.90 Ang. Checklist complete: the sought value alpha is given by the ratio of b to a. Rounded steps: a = 14.66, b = 16.5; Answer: 1.12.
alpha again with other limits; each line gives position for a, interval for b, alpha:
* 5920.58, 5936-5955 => 0.92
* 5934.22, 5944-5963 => 1.06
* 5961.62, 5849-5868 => 0.96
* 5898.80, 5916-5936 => 1.01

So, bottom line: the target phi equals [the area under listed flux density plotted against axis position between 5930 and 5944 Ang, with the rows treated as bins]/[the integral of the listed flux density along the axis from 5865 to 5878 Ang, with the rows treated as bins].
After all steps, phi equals 0.98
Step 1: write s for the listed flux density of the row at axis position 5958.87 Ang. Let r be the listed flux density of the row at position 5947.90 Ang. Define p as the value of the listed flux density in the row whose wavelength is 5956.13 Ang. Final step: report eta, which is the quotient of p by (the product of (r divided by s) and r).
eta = 1.08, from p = 16.72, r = 14.66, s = 13.92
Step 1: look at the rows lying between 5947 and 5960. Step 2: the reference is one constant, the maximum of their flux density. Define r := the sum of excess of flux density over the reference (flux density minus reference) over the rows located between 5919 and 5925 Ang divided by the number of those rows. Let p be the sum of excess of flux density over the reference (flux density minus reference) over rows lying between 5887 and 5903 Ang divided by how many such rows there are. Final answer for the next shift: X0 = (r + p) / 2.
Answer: -1.73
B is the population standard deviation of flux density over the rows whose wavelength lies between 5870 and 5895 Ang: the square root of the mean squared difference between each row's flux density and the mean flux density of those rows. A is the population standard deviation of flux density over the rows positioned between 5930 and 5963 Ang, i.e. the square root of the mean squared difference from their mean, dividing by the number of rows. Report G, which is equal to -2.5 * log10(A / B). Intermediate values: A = 1.2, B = 2.71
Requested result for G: 0.9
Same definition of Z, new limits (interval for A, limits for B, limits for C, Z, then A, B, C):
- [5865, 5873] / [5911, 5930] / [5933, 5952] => 0.0092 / 256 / 269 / 229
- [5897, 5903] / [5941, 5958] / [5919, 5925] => 0.0076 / 239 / 230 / 254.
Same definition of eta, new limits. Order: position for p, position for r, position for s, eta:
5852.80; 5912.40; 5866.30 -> 0.92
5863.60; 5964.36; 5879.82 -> 0.89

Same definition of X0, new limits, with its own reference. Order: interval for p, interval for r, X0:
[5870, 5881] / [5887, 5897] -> -1.14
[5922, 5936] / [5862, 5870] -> -1.05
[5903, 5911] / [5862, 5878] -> -0.51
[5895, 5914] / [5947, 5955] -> -1.28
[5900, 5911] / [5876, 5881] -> -0.53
